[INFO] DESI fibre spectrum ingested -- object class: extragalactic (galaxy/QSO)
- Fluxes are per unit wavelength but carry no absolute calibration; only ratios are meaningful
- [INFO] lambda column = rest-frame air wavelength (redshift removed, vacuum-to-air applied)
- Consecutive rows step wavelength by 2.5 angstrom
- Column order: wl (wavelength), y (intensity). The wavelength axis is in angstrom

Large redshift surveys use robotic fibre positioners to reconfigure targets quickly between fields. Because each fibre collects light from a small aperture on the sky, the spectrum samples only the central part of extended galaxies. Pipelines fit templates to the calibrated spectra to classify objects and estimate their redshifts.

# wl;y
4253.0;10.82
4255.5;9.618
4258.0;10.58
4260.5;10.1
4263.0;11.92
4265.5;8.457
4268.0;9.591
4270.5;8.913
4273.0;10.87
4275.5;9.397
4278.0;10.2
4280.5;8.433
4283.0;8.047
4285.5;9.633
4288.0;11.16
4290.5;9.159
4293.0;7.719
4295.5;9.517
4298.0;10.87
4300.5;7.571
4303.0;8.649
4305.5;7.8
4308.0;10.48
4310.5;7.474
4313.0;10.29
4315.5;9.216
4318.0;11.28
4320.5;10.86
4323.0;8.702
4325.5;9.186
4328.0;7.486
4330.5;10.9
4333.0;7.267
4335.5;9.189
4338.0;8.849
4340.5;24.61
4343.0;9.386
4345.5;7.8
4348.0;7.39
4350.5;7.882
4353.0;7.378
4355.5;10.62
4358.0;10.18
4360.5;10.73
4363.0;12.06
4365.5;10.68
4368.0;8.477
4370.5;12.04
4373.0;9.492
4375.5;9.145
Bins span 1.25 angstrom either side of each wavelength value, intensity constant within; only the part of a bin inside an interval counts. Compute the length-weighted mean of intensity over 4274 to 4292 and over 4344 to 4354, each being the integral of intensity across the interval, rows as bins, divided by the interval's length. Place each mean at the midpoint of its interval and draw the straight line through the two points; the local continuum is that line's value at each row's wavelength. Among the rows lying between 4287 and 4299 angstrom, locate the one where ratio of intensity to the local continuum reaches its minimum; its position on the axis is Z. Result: 4293.0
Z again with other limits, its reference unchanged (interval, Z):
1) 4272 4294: 4293.0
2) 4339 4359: 4348.0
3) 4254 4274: 4265.5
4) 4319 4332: 4328.0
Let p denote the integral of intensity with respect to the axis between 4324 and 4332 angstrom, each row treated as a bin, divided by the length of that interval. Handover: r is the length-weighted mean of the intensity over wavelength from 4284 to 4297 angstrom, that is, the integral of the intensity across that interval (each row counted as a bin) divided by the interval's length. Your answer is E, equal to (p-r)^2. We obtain 0.1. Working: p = 9.1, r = 9.4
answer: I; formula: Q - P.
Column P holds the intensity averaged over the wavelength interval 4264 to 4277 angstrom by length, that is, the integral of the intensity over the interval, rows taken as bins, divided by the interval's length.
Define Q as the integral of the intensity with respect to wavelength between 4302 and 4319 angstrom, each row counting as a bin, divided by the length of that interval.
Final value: 0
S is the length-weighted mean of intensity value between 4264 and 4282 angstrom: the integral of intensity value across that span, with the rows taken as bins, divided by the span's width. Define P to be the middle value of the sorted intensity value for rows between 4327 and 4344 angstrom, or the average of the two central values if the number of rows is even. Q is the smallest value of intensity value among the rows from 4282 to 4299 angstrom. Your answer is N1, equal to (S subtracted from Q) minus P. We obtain -10.9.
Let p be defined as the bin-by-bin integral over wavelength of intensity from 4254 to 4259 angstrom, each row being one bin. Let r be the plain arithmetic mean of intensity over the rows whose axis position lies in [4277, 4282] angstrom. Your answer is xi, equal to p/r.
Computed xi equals 5.4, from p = 50.6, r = 9.3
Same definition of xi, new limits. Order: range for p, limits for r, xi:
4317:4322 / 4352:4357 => 6.1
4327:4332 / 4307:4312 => 5.1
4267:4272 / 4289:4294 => 5.5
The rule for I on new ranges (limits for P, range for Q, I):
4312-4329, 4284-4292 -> 0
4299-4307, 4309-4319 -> 1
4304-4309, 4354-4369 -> 1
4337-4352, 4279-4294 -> -2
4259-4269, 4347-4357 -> -2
